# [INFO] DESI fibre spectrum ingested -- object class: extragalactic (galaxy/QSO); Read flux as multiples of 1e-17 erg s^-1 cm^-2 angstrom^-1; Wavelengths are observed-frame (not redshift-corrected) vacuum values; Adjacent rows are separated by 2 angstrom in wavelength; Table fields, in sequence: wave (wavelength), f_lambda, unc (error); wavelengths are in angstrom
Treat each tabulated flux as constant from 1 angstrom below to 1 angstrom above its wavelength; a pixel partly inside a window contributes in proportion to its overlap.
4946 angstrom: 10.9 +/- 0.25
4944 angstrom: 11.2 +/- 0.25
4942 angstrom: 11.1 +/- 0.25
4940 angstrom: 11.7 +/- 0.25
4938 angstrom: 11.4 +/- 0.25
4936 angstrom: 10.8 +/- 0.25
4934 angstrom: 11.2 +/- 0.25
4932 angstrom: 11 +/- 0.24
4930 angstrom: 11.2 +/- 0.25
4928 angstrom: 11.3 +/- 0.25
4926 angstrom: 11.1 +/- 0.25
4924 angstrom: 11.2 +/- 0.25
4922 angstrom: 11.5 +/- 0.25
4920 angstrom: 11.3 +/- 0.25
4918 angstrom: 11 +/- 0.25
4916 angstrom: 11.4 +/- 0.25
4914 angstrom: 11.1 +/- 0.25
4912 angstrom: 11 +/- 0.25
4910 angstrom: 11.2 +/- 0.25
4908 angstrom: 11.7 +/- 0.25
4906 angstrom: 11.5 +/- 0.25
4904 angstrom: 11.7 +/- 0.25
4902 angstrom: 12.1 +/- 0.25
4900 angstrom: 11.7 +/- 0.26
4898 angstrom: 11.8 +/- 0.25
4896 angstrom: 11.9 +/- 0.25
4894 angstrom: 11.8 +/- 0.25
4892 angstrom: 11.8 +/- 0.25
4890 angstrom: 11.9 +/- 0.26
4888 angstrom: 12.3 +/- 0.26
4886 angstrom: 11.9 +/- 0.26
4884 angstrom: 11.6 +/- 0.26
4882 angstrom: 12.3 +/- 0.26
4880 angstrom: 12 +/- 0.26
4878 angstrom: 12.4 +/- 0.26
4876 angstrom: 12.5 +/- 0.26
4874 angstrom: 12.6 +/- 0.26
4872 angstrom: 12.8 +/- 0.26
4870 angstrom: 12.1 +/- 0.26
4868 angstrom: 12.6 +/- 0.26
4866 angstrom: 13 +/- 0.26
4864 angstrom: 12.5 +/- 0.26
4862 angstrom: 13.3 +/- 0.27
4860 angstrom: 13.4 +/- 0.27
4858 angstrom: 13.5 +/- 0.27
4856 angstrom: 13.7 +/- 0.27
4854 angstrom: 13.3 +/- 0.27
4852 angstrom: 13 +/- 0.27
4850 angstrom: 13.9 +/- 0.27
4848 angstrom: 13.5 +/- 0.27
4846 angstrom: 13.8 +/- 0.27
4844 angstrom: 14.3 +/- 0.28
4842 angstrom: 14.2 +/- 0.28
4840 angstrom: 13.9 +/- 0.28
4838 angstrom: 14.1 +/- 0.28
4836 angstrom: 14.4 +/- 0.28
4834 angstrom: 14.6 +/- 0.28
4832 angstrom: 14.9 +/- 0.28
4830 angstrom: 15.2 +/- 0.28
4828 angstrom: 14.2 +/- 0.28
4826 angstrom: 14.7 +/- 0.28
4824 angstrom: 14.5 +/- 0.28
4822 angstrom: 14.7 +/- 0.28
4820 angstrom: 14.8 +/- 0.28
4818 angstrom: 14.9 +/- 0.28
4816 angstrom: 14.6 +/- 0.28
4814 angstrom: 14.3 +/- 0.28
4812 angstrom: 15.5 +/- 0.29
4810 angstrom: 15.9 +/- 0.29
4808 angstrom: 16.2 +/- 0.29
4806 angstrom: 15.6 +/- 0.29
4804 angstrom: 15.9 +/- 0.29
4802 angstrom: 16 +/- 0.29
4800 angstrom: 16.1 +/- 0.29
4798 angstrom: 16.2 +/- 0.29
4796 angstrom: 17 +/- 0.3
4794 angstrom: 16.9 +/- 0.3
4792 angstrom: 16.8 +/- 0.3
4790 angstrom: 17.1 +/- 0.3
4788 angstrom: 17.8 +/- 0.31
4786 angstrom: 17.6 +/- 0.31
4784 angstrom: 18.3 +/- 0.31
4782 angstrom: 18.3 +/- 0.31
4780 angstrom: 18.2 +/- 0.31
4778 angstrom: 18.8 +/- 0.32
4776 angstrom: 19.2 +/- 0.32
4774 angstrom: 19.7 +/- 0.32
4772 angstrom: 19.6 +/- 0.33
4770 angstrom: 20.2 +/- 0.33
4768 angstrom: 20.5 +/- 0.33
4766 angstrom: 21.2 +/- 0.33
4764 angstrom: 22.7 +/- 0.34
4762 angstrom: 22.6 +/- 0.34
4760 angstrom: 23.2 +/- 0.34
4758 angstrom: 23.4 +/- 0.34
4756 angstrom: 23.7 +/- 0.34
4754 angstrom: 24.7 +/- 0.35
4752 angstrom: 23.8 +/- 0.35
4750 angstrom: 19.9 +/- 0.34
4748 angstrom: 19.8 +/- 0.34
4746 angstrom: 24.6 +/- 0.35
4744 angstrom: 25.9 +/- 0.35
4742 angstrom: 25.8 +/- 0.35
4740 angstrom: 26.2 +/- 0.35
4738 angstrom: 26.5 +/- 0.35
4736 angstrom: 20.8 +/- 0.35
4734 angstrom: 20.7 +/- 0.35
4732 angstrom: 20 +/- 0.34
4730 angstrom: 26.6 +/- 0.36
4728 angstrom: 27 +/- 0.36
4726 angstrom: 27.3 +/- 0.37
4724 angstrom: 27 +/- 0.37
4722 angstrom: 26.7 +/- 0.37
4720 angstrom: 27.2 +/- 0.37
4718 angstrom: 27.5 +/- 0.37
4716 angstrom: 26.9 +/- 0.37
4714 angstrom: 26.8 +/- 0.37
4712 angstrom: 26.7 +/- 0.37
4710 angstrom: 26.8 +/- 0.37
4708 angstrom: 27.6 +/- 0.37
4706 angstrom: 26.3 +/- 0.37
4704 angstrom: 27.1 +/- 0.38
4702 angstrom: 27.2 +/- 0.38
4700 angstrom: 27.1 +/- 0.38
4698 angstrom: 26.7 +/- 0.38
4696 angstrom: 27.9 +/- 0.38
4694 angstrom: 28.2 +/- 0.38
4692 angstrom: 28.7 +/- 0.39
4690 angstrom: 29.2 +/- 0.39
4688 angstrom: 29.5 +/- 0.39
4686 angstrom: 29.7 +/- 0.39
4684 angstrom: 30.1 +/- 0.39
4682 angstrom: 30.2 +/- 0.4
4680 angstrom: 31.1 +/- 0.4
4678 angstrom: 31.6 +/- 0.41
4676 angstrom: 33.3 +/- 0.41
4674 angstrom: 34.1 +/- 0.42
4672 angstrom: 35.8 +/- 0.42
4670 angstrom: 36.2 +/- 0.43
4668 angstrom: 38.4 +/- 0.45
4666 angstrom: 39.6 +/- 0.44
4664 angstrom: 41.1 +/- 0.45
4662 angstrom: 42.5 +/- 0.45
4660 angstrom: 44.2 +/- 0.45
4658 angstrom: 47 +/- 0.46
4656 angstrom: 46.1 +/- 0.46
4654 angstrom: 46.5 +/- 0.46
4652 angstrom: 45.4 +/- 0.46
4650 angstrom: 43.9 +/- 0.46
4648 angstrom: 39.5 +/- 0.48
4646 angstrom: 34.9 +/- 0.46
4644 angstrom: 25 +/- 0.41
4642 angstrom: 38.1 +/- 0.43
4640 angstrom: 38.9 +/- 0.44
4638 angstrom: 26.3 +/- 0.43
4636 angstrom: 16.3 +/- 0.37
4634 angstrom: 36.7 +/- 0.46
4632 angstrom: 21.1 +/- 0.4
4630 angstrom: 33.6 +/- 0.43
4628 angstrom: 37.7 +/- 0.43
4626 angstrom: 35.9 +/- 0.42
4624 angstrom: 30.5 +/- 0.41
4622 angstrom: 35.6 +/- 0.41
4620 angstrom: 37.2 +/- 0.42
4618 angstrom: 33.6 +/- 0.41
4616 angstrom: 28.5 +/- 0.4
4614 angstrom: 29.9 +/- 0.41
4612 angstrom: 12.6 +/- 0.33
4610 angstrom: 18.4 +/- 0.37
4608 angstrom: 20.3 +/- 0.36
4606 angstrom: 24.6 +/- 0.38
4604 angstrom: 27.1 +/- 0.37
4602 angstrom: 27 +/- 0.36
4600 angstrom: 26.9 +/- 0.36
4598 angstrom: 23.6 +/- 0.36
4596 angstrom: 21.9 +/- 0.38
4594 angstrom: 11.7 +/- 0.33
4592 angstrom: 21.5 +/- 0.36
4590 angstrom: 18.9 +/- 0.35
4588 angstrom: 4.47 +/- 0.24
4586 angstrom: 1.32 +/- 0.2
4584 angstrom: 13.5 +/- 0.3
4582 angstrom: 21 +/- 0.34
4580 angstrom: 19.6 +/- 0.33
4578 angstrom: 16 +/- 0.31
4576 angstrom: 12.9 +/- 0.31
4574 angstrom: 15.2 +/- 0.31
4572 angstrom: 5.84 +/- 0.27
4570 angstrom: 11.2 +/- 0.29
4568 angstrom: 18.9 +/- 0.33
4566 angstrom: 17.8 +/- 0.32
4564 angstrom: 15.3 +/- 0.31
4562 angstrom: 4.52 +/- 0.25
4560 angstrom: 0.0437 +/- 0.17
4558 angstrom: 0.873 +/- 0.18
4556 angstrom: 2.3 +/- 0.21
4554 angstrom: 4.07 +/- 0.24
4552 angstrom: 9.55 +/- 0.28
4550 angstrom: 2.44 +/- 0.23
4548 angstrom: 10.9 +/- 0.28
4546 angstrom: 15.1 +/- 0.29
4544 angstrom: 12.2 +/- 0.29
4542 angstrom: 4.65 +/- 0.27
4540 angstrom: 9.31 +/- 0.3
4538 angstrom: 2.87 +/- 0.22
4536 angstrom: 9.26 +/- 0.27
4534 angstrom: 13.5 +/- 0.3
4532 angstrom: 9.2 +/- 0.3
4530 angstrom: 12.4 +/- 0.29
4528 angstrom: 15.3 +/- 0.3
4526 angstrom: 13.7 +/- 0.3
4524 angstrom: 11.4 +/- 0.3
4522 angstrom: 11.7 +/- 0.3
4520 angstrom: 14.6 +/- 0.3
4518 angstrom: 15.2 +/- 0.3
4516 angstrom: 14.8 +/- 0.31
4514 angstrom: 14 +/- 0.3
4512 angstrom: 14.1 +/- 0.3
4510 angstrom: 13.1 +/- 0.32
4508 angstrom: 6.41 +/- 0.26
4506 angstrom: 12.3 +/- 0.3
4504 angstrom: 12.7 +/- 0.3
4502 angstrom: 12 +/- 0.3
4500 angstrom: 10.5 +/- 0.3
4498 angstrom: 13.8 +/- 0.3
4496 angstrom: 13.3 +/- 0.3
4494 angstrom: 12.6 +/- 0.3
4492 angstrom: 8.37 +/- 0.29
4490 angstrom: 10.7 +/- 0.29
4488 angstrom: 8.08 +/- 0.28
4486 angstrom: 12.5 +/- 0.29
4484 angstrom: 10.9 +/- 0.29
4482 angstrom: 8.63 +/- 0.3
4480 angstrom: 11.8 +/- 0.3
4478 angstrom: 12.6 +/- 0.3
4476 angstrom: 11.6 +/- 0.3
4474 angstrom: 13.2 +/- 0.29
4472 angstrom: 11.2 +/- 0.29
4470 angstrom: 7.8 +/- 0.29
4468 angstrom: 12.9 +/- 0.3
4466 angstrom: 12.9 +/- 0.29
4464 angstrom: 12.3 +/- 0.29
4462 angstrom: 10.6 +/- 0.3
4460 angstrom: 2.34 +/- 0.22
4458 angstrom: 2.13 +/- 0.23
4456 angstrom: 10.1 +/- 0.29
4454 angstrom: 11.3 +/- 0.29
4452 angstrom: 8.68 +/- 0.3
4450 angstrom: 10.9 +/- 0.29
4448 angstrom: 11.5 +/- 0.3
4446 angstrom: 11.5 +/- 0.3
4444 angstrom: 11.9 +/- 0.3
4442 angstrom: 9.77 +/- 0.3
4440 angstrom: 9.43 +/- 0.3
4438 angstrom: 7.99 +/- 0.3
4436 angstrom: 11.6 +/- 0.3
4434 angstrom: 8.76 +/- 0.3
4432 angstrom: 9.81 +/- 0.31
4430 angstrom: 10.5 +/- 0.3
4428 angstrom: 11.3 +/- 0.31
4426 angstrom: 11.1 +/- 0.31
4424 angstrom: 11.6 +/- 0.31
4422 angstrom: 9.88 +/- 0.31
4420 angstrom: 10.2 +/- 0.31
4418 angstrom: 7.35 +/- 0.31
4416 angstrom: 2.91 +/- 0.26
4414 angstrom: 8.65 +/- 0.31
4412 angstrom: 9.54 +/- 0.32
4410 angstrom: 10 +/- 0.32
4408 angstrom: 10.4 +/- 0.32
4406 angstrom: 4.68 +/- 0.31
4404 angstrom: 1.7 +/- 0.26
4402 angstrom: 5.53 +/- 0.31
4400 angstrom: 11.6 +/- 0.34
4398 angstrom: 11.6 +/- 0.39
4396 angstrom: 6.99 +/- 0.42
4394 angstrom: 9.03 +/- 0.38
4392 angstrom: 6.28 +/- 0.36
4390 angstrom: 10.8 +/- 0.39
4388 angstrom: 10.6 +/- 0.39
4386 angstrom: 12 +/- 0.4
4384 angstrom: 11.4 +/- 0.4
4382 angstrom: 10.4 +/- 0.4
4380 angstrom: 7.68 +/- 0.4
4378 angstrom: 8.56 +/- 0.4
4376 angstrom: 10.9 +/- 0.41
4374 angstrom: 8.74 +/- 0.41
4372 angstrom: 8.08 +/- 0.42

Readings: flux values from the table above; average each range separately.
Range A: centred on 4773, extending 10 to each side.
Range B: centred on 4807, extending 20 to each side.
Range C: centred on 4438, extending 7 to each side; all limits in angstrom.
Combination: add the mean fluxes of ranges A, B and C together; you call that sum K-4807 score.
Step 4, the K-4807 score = 46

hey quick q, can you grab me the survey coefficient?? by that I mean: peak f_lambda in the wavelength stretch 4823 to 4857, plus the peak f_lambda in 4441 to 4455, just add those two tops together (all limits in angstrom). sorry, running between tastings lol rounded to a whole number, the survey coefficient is 27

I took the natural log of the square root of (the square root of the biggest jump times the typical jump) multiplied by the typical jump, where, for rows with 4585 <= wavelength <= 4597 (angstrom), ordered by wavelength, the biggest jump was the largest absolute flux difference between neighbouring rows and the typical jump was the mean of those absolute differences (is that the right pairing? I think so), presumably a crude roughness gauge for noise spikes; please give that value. 2.2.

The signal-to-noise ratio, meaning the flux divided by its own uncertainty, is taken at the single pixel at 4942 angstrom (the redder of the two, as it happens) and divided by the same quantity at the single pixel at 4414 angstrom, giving 1.6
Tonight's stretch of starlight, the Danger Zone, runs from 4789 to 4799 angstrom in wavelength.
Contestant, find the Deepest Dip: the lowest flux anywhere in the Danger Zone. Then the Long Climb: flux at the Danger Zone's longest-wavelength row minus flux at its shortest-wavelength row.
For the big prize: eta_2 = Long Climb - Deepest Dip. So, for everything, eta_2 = -17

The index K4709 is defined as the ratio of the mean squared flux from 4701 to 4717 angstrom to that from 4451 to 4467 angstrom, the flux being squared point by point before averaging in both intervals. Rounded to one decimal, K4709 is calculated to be 7.8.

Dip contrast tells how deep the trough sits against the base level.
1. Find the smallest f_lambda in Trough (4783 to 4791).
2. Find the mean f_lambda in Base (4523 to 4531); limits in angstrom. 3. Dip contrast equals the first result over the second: 1.3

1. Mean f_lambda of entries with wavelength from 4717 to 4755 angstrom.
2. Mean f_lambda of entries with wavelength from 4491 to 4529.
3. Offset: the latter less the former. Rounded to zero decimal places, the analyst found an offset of -12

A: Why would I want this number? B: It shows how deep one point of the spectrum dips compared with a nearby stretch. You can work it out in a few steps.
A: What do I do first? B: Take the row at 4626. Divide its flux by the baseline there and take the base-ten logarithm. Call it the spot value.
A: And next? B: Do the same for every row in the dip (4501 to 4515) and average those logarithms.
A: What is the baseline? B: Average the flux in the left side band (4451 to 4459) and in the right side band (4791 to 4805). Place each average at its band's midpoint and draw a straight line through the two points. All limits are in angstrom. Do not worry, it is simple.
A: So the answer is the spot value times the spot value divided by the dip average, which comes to 2.2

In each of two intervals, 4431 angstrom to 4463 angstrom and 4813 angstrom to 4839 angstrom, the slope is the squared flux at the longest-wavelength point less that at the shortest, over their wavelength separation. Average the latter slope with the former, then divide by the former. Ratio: 0.28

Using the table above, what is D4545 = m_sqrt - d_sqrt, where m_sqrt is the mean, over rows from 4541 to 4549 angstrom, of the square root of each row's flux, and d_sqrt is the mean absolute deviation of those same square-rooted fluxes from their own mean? 2.7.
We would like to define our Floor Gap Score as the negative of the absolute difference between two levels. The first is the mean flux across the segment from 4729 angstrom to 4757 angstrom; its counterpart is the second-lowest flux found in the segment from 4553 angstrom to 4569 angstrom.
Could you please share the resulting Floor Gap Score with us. -23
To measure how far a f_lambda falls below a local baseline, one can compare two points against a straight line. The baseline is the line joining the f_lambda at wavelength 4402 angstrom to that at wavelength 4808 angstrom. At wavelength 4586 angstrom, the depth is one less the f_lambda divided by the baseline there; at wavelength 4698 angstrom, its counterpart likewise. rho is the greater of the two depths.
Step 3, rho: 0.87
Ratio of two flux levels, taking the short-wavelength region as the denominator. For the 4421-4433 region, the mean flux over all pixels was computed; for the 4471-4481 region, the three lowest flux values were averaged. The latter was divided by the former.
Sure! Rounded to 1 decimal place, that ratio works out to 1.1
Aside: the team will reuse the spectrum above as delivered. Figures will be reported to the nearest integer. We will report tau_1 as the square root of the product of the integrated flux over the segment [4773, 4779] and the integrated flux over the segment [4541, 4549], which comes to 99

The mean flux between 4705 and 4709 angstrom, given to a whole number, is 27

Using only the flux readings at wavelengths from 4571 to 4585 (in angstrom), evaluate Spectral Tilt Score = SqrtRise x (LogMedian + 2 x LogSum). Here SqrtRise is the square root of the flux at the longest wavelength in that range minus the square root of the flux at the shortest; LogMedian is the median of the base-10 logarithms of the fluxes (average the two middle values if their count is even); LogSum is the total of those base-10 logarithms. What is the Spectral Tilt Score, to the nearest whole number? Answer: 22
